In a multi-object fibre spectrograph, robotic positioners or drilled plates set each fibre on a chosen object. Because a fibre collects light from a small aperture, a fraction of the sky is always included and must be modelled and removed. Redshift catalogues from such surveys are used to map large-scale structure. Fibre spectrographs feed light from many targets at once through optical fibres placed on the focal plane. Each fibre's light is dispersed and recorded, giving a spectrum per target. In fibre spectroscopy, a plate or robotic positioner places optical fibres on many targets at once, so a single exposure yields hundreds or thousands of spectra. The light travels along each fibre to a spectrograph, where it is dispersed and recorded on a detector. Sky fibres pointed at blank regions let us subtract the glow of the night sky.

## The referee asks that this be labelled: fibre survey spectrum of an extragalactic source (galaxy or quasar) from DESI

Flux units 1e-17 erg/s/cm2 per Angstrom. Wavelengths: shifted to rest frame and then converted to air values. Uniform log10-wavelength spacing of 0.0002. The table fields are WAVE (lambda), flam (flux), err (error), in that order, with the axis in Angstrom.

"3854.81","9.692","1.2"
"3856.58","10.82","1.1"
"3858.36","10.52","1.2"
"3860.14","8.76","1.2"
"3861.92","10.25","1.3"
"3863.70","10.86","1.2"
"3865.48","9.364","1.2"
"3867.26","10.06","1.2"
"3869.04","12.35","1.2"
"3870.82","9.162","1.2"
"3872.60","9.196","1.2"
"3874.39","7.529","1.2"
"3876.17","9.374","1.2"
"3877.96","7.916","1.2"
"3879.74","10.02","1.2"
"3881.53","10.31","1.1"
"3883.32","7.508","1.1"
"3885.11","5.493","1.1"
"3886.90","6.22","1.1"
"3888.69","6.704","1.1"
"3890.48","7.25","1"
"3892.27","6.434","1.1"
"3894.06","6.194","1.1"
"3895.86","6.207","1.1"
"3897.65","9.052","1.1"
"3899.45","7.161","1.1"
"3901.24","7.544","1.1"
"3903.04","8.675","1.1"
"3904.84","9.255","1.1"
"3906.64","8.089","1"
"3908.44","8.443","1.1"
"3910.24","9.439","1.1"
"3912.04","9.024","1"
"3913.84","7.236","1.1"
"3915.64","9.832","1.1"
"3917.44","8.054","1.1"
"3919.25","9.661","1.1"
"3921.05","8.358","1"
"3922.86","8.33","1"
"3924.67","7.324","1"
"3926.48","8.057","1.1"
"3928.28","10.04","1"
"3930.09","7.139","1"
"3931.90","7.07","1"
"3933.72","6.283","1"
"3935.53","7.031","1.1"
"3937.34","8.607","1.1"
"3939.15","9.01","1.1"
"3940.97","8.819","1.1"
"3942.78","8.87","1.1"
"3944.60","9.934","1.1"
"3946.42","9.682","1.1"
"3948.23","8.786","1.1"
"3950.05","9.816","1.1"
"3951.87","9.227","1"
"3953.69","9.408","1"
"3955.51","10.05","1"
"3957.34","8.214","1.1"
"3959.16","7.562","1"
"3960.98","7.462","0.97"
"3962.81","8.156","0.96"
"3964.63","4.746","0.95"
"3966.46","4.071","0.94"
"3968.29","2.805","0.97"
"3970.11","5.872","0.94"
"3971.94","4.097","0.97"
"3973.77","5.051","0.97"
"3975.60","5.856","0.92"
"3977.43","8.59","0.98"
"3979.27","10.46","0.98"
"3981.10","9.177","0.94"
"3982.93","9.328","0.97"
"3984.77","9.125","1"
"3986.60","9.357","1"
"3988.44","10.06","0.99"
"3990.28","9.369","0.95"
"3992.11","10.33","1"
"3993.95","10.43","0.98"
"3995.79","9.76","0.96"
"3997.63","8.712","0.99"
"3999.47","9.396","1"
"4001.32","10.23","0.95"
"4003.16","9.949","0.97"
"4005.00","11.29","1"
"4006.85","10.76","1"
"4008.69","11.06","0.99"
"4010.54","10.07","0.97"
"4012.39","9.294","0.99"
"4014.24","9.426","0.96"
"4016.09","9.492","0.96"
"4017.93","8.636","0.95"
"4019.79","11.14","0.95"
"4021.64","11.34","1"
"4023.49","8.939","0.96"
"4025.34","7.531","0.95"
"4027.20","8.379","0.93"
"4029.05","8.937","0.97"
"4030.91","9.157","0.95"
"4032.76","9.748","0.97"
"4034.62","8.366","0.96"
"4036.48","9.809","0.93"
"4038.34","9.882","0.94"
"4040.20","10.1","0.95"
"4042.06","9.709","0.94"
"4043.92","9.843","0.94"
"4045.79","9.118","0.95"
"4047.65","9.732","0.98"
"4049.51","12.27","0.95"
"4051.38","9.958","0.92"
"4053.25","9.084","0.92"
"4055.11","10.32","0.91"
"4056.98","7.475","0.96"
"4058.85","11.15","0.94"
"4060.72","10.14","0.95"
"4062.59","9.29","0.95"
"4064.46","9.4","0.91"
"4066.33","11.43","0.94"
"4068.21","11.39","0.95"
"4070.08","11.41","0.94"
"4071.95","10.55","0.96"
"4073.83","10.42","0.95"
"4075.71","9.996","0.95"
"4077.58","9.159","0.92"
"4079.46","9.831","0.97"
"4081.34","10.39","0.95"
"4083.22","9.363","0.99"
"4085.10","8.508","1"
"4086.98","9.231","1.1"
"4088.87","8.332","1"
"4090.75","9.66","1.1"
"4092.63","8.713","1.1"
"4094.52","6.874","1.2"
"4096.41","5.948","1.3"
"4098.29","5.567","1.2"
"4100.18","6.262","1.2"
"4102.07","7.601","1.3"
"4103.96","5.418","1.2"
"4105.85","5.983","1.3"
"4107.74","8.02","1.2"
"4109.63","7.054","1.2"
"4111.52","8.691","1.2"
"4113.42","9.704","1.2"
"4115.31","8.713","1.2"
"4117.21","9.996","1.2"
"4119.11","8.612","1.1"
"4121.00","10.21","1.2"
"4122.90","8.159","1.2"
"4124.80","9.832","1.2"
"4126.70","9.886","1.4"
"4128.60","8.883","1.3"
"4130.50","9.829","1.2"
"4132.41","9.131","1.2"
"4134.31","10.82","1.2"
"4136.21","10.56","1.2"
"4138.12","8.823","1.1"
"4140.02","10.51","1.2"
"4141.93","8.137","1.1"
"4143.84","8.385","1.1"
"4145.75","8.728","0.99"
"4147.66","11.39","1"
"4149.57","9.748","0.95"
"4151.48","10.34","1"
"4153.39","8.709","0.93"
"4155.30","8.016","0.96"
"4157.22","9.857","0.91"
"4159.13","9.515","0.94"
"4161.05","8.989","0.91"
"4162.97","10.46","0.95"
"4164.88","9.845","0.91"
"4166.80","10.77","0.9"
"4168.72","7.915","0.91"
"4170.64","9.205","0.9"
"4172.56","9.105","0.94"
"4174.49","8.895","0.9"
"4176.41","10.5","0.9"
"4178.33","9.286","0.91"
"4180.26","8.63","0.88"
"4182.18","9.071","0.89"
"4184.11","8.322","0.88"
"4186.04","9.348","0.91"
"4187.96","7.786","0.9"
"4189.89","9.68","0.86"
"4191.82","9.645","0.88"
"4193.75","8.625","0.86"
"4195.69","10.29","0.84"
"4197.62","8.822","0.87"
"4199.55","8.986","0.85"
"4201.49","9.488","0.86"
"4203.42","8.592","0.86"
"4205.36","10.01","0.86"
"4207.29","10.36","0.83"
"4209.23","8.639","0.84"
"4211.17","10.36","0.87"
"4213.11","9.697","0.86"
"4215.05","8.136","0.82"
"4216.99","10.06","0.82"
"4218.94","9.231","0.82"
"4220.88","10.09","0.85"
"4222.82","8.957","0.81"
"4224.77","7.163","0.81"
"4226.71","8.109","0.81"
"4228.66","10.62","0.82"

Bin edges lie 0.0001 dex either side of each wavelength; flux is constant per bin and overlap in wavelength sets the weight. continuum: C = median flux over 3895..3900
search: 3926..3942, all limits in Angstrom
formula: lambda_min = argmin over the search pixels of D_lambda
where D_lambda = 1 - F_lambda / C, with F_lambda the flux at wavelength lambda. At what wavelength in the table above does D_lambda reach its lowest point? 3928.28 Angstrom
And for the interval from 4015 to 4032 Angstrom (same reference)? 4021.64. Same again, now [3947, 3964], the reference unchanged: 3955.51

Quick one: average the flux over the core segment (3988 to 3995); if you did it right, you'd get 10.0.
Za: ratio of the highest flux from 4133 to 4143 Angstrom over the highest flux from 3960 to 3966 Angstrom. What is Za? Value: 1.33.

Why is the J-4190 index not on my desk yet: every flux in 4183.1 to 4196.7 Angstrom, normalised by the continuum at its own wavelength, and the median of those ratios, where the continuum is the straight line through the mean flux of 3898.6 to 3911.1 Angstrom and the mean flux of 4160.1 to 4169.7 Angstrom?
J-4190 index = 0.96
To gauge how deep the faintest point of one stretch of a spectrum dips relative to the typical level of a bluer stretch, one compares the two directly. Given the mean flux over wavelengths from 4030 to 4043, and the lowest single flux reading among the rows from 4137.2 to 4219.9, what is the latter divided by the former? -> 0.82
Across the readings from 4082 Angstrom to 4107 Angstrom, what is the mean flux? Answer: 7.5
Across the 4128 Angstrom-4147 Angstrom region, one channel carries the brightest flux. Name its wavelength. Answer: 4134.31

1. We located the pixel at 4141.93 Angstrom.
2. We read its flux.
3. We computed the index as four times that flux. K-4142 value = 33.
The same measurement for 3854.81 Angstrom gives 39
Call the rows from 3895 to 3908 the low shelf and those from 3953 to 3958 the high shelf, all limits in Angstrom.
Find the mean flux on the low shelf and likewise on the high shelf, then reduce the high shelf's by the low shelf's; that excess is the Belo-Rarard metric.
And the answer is 1.2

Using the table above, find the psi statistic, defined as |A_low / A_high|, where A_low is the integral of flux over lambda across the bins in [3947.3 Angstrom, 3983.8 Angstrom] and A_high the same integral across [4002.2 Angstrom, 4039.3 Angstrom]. 0.76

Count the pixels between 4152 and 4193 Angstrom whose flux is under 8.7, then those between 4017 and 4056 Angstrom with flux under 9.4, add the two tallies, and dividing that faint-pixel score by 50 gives 0.28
